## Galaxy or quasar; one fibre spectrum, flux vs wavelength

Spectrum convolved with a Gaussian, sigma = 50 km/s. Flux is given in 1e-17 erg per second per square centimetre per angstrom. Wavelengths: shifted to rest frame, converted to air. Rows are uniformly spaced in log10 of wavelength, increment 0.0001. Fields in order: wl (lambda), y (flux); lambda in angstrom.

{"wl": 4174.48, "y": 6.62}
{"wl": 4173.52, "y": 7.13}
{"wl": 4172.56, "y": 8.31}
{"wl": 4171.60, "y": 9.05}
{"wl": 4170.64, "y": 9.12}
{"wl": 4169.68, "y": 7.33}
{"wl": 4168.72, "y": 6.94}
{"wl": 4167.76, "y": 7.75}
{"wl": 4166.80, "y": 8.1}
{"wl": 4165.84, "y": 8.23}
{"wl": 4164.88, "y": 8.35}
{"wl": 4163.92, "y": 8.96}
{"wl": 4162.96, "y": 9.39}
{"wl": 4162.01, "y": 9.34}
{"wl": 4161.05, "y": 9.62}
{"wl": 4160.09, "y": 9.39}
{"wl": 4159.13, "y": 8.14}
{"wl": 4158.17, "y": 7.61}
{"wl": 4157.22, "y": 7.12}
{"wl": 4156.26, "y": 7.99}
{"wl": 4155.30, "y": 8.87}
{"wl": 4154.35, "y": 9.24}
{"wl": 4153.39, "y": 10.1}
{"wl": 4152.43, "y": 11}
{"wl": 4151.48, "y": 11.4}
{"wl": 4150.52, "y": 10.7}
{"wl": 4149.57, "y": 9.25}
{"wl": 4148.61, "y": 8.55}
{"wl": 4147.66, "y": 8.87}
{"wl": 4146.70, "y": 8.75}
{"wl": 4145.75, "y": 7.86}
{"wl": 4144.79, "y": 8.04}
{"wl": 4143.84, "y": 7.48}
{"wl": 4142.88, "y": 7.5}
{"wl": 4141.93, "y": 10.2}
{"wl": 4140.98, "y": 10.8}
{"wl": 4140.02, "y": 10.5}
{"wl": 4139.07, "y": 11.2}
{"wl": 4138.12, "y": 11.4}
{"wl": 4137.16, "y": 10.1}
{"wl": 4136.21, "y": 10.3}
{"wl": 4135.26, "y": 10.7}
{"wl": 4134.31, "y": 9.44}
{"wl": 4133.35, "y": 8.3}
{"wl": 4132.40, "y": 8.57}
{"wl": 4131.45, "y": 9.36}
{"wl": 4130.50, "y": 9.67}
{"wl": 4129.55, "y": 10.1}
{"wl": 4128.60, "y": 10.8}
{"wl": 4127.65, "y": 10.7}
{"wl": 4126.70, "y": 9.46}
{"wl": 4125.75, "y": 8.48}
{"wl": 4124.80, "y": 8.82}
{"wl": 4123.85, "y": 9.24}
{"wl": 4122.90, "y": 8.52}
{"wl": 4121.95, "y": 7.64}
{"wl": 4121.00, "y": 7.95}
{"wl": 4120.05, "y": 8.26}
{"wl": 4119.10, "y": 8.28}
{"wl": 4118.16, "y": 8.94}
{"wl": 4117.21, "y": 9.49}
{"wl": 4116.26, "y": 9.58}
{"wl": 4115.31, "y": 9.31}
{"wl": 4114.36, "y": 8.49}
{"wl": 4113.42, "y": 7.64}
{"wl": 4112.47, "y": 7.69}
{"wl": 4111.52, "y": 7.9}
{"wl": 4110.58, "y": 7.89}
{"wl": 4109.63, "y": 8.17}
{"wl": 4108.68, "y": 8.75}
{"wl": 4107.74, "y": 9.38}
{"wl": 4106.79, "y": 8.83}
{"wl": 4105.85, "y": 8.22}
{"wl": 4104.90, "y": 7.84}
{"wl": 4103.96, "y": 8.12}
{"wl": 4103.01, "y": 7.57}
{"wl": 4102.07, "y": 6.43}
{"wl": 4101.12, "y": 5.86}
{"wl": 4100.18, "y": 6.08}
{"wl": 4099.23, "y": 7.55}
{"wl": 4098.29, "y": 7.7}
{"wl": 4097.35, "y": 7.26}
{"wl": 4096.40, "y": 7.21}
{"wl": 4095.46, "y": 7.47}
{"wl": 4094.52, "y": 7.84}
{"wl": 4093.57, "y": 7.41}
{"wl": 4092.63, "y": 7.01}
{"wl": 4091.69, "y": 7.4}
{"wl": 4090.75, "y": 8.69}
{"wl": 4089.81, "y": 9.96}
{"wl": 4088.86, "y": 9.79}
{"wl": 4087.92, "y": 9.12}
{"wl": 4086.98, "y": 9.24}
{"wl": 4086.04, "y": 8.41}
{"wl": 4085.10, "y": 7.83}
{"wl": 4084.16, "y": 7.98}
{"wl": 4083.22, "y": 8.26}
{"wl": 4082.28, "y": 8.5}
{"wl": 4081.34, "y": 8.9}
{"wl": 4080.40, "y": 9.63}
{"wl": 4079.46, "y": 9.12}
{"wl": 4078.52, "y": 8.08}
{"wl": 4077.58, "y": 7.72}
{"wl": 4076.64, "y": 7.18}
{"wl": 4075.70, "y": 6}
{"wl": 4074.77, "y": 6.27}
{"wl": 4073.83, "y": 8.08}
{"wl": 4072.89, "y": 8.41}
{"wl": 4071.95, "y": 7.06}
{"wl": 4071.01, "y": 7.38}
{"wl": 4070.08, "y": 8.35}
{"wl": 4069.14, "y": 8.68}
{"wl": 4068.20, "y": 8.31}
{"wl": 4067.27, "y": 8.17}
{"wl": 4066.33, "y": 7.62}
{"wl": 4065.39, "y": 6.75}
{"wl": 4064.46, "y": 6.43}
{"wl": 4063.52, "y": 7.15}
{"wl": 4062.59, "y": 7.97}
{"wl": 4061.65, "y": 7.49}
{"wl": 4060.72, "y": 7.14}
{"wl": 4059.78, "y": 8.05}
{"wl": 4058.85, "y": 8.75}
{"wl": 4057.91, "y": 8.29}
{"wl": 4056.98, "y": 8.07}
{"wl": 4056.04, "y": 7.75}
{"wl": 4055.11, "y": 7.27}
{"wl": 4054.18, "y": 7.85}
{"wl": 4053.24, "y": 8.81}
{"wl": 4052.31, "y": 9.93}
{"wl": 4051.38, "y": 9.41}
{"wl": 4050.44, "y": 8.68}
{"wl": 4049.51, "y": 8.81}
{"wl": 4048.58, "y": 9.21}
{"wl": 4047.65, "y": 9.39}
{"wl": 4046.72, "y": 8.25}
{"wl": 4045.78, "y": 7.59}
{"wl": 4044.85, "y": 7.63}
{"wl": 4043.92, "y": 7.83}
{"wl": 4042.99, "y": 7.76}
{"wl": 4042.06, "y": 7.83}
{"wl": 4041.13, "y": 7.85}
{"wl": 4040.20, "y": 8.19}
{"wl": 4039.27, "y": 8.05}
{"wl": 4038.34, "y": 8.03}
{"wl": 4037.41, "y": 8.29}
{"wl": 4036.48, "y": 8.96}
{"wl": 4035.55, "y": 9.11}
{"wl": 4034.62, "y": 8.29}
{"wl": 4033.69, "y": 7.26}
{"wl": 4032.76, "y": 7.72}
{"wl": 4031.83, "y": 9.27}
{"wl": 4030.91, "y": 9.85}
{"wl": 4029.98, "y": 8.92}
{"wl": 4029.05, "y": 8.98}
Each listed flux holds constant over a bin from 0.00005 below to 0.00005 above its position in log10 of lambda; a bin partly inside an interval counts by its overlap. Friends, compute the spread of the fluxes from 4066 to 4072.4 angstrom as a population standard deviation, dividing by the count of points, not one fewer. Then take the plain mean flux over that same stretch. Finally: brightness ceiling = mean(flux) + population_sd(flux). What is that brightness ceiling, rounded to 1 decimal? 8.5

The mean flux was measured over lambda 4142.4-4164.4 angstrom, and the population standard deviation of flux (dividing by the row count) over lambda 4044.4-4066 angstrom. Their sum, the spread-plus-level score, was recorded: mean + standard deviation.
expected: 9.8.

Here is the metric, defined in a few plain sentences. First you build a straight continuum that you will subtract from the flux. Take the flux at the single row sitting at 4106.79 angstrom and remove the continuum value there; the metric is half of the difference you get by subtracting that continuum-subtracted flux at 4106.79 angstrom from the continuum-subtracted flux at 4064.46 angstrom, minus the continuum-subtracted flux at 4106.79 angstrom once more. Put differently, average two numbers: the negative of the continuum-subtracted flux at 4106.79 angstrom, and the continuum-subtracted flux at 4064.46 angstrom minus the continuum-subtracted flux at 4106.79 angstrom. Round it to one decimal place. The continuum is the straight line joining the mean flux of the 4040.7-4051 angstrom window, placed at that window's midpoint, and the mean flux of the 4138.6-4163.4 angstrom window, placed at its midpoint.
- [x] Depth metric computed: -1.0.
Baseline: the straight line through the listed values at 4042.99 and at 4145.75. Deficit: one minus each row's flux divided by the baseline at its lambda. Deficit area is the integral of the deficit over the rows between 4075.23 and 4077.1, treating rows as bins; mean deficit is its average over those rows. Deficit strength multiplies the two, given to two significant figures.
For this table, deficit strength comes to 0.045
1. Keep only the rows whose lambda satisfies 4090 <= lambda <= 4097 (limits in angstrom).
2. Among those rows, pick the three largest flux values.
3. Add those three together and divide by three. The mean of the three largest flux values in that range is 8.0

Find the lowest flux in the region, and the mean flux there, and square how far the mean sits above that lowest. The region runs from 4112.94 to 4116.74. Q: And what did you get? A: 1.2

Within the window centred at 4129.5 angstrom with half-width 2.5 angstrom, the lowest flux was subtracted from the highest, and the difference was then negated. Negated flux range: -1.4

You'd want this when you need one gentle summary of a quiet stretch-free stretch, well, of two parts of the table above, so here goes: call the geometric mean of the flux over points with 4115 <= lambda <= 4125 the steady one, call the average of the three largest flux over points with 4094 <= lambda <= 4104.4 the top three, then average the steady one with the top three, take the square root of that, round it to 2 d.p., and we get 2.88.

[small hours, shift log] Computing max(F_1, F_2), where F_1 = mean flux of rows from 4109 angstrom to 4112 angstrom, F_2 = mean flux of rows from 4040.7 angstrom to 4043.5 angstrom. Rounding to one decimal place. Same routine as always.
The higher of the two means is 8.0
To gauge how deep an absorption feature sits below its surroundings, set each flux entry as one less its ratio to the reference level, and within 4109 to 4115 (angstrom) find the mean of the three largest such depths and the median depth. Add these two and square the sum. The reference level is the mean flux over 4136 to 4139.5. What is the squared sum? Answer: 0.30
